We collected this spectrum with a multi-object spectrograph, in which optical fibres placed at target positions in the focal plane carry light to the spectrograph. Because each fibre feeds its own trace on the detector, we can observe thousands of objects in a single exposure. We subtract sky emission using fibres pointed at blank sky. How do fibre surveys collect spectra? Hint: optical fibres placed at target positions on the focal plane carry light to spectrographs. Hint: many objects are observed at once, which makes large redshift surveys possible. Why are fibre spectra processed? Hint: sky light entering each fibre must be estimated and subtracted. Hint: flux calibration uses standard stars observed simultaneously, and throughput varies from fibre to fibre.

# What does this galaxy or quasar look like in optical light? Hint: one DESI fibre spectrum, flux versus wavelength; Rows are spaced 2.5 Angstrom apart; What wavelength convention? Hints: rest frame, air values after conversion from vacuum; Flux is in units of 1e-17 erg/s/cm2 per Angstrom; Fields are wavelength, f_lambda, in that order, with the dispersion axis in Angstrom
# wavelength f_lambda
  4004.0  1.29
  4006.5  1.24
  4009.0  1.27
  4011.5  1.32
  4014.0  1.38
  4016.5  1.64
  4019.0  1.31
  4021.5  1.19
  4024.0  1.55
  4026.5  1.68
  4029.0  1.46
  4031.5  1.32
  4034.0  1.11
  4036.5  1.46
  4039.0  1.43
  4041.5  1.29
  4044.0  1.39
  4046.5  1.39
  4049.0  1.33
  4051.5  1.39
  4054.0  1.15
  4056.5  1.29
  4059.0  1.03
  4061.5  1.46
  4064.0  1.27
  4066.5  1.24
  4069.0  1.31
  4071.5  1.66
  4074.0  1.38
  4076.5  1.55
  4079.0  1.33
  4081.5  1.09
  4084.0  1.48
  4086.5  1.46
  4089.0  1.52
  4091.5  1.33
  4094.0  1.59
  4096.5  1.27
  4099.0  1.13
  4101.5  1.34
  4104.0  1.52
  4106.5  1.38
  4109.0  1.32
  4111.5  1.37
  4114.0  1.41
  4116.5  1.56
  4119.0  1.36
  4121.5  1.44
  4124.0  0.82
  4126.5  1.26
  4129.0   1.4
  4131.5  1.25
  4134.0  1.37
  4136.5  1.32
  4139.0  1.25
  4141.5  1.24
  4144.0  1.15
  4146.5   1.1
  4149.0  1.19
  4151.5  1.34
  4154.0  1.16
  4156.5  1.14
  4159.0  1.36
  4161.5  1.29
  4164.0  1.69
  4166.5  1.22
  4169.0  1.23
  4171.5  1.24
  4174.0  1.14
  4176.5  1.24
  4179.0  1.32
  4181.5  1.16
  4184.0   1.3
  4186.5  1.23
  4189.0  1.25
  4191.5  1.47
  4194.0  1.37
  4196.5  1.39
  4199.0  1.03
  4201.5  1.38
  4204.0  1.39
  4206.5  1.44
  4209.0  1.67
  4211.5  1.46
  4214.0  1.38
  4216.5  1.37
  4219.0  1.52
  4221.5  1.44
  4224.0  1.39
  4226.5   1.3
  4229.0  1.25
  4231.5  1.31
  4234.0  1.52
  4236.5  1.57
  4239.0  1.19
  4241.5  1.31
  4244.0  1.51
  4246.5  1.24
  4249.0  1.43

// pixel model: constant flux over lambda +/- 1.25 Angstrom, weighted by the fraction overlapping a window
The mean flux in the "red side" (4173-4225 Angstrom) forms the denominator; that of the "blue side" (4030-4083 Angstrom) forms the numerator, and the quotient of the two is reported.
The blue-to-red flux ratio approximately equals 0.98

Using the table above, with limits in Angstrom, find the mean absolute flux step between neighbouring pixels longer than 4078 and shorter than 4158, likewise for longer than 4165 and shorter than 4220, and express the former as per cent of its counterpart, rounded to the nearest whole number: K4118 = 134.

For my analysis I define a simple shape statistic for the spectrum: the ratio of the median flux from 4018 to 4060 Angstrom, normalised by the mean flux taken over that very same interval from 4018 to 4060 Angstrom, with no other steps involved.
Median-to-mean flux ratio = 0.99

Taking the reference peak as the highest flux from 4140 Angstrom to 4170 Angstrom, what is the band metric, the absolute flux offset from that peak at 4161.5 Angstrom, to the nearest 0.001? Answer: 0.400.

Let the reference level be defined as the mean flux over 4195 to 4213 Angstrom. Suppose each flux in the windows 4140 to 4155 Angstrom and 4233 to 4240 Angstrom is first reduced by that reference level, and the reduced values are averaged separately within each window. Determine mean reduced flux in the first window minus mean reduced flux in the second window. -0.23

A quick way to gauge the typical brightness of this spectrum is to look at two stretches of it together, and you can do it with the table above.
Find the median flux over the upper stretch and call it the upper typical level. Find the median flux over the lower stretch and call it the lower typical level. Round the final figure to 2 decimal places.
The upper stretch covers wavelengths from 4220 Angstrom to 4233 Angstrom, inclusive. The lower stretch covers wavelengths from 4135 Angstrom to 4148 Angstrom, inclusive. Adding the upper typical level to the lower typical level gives 2.55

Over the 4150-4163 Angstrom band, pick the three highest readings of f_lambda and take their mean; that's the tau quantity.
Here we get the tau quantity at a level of 1.33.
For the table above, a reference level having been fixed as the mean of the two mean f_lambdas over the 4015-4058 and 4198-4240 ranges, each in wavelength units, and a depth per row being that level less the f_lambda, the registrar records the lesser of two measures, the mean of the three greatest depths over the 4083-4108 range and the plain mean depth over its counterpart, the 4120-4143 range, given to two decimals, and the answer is 0.12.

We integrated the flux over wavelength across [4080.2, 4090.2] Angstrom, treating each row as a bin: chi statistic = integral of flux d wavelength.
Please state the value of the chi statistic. 13.9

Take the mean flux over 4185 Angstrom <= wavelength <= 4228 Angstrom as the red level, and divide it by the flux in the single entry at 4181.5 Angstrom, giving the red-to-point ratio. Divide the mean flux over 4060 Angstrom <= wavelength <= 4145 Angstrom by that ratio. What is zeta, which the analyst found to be 1.13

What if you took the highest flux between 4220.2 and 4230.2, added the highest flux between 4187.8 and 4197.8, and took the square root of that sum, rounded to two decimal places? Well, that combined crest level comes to 1.71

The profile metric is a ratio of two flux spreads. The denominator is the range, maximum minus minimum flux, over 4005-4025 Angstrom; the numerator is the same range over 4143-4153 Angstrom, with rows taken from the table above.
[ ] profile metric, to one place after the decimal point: 0.5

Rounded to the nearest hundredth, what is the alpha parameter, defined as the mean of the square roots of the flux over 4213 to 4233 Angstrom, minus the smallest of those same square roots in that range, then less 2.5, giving -2.45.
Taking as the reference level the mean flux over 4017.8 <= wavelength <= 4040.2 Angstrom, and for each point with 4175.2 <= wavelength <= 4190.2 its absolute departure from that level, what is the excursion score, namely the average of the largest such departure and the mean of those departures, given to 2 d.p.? 0.19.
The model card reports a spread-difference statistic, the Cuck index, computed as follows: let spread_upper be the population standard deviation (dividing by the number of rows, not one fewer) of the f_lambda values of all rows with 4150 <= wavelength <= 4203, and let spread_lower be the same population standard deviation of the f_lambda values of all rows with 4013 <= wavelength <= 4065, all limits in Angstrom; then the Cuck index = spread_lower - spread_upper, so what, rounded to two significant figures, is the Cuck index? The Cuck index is 0.021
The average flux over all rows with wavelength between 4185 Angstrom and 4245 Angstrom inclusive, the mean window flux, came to 1.38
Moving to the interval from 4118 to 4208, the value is 1.28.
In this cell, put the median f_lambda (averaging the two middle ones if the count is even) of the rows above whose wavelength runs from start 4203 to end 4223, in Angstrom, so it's 1.44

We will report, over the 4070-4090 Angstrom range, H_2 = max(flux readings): 1.66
